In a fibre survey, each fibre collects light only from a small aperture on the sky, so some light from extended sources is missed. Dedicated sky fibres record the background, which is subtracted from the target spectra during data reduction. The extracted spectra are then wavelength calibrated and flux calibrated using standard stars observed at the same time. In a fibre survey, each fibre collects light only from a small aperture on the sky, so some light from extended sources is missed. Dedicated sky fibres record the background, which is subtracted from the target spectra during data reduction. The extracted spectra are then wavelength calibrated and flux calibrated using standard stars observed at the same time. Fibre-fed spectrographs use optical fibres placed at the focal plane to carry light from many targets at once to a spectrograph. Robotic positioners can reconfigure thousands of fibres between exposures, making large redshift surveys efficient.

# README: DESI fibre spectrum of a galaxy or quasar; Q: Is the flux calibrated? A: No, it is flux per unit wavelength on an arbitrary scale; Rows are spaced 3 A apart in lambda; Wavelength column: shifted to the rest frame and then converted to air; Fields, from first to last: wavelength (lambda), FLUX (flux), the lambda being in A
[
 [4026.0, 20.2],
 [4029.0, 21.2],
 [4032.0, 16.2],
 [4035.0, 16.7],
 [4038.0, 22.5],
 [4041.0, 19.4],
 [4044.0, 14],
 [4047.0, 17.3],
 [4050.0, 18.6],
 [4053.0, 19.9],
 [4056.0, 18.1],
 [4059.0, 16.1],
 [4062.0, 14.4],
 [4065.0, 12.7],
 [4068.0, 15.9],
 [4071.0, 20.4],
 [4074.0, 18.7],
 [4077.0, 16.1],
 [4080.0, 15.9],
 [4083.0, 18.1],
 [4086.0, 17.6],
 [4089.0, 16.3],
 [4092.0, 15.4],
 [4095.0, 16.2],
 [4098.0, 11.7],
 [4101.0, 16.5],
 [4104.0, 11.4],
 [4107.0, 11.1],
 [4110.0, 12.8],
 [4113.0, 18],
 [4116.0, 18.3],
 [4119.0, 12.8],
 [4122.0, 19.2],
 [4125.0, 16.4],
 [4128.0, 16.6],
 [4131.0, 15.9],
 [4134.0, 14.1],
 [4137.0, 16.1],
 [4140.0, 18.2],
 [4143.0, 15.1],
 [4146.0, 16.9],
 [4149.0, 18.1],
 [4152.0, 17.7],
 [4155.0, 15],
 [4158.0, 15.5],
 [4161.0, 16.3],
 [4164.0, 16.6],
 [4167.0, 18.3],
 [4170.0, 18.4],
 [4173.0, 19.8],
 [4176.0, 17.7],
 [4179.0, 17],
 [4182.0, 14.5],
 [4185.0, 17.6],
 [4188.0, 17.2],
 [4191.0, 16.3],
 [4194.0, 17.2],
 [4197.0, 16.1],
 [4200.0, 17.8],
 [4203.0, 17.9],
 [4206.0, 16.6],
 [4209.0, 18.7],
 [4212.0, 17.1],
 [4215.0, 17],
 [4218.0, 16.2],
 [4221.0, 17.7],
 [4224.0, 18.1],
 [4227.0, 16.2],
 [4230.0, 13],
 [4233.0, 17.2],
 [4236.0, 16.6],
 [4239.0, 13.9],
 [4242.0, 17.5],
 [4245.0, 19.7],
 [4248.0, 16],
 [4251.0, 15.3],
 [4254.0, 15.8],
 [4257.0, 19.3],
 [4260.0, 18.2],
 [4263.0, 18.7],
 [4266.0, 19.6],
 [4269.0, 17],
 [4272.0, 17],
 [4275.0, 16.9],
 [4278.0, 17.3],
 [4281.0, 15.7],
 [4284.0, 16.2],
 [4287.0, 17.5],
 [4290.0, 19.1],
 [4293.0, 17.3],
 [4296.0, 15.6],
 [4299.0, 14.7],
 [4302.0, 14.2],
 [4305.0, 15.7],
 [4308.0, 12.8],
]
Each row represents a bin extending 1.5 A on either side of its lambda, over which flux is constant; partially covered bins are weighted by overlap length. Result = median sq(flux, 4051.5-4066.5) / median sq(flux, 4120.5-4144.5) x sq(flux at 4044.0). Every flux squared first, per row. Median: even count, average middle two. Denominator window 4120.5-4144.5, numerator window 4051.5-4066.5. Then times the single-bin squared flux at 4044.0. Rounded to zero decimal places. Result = 192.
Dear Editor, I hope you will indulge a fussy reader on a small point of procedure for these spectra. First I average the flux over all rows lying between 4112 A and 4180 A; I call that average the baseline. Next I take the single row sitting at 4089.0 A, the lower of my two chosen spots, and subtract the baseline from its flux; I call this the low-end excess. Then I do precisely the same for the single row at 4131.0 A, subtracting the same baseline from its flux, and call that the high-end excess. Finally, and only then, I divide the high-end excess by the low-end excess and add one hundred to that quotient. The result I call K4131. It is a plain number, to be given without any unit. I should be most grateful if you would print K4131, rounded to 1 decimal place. 101.7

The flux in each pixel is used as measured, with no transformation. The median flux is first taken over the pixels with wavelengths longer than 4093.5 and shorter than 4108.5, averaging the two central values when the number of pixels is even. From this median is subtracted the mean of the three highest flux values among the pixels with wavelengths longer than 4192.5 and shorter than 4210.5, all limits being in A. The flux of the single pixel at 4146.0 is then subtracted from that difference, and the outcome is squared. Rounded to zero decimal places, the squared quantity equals 544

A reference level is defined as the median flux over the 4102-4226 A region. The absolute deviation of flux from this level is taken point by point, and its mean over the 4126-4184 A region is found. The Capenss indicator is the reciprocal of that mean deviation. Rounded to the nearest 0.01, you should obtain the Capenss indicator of 0.81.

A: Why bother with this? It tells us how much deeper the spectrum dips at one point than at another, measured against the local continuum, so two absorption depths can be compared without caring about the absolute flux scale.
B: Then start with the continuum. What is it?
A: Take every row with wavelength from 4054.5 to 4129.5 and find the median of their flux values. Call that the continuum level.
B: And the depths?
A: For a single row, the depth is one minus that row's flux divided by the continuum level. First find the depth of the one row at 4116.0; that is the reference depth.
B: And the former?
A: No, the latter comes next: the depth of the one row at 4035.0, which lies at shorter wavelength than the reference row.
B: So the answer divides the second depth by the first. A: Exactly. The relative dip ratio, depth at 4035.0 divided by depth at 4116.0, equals 0.2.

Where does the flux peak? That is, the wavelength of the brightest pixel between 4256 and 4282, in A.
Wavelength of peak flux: 4266.0 A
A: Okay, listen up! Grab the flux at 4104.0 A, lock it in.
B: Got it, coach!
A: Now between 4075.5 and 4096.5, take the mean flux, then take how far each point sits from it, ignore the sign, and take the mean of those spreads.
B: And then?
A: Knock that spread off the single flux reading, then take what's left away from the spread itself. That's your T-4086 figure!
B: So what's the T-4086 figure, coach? -9.9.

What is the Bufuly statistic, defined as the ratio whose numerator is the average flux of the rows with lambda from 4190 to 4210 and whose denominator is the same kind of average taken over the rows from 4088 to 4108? 1.22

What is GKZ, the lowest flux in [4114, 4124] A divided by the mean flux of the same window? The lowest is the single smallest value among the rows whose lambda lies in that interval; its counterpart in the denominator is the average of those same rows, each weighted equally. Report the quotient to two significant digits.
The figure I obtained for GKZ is 0.76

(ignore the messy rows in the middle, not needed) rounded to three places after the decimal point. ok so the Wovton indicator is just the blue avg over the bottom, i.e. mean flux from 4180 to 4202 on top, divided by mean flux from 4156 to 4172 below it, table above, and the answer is 0.980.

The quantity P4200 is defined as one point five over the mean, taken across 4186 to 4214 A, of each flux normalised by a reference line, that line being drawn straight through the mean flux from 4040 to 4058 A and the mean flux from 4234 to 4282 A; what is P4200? 1.51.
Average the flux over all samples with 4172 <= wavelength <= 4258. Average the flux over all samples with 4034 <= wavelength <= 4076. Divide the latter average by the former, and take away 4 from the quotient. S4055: -2.97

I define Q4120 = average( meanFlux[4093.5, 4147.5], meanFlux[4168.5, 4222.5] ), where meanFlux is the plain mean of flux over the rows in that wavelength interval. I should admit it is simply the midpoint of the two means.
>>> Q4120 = 16.3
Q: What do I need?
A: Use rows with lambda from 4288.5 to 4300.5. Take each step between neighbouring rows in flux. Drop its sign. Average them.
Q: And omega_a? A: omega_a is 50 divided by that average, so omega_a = 34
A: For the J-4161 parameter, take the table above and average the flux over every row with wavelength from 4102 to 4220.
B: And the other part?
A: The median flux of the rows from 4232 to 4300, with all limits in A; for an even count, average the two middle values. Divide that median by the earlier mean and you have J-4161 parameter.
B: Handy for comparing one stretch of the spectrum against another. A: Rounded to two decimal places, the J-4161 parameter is 1.03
